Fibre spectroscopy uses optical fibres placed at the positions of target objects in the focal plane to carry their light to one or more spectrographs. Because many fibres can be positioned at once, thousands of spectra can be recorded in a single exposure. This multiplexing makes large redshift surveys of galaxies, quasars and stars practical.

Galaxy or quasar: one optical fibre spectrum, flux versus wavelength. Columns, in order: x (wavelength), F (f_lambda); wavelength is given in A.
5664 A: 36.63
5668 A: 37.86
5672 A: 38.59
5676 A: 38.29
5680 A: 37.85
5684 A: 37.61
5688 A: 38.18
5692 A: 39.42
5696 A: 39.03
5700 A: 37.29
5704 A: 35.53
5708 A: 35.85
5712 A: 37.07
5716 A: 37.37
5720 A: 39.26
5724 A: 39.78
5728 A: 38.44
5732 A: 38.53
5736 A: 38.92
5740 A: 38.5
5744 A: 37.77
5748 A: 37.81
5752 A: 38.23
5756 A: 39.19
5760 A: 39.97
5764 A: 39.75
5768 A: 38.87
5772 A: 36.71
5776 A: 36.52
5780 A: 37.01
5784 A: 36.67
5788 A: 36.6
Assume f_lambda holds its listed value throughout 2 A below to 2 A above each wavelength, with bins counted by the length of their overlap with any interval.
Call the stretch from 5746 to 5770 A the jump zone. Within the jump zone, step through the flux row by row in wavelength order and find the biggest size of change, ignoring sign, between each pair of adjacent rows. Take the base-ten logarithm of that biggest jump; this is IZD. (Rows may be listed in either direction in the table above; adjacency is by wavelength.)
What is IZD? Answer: 0.0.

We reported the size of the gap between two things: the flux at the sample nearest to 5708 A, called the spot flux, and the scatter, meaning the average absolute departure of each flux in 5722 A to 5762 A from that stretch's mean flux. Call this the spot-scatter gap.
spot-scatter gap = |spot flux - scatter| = 35.2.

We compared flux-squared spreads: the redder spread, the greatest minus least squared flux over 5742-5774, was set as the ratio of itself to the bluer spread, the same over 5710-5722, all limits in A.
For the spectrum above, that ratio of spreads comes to 1.5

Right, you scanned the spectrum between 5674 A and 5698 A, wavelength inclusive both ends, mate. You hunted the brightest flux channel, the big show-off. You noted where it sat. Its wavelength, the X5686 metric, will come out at 5692 A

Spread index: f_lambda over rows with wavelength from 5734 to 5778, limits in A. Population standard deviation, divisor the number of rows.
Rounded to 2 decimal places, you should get 1.07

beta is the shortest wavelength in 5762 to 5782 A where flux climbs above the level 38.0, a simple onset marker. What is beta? 5764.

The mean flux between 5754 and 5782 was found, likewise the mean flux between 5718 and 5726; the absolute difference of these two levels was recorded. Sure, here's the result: 1.2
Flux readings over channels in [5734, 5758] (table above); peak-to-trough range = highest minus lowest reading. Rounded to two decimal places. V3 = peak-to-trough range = 1.42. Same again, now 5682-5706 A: 3.89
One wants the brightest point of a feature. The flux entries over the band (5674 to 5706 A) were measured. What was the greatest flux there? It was 39.42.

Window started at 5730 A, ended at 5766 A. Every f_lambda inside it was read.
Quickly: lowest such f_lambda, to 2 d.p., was 37.77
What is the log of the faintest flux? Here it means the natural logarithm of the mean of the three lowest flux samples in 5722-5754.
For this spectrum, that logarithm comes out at 3.64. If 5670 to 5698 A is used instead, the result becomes 3.63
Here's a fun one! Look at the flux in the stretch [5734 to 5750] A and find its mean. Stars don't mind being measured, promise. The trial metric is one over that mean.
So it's 0.0261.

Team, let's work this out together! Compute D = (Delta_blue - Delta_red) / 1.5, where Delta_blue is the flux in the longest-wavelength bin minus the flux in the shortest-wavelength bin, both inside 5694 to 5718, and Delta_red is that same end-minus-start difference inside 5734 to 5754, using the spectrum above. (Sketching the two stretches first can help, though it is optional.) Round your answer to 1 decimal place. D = -0.6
